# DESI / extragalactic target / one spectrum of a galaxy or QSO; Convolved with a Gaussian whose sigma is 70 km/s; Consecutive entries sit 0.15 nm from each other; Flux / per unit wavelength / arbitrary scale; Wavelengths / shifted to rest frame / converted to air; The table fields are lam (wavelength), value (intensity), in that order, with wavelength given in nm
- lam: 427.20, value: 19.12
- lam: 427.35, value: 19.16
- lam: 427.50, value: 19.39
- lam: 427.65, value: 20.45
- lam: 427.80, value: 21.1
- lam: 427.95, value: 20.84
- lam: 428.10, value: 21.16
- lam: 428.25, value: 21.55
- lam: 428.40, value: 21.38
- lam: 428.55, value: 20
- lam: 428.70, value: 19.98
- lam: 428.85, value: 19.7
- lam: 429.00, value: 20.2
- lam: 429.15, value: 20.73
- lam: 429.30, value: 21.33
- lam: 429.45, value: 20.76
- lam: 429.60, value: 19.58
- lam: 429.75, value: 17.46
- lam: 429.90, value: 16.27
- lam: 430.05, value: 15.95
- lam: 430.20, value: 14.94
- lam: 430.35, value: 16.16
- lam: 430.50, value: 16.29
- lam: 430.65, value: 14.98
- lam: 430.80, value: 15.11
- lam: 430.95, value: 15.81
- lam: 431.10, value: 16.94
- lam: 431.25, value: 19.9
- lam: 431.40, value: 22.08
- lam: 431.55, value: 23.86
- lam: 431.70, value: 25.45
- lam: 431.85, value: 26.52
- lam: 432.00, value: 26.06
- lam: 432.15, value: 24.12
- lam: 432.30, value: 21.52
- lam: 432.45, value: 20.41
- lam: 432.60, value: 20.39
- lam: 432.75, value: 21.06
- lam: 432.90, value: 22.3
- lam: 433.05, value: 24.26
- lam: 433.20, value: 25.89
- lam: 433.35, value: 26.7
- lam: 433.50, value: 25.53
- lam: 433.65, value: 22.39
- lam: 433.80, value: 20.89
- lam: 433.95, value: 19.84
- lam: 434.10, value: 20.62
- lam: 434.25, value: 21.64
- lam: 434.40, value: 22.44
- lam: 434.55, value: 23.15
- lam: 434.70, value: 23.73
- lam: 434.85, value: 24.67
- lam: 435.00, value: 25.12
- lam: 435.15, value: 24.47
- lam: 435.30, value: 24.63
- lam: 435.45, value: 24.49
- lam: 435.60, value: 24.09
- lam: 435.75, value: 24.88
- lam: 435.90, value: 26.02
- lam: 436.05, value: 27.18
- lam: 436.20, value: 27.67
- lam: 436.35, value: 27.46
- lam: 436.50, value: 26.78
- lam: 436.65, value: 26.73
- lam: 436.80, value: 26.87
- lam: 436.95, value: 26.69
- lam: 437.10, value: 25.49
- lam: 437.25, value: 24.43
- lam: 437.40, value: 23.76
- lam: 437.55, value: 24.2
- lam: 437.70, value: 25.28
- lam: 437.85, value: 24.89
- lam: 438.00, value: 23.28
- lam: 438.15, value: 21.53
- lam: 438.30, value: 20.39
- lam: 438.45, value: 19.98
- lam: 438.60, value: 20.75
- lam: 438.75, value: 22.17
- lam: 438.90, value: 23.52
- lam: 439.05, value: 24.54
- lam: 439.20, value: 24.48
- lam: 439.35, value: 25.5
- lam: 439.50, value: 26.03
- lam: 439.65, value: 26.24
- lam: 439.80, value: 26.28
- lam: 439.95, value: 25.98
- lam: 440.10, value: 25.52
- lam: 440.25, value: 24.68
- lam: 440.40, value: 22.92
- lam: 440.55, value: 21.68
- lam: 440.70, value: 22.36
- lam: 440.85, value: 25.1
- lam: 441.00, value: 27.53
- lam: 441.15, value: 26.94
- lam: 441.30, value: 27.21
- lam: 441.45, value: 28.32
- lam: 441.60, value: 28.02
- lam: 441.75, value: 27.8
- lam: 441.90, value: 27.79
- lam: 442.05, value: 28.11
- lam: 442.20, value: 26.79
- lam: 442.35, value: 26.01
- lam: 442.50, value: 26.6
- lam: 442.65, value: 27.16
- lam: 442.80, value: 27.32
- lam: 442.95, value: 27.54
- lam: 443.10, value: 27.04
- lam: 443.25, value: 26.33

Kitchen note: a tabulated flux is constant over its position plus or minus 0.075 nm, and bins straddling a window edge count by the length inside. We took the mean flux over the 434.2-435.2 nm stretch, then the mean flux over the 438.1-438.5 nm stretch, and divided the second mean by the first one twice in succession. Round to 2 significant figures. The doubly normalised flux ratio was 0.037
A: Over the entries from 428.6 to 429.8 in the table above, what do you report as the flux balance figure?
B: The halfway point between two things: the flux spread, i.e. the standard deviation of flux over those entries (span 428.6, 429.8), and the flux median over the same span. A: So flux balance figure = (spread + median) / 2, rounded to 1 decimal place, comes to 10.6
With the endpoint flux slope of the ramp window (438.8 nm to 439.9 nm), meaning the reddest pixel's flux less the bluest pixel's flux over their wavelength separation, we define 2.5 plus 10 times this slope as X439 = 33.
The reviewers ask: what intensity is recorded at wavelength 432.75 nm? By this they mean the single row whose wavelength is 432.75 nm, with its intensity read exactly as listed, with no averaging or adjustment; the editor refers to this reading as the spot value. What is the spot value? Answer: 21.06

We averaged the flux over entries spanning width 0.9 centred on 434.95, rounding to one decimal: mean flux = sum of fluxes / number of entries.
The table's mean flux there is 24.3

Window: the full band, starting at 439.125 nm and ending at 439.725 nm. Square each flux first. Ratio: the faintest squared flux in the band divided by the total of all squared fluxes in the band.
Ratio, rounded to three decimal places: 0.229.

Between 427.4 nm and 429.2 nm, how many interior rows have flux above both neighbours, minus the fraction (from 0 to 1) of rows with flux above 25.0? 2.00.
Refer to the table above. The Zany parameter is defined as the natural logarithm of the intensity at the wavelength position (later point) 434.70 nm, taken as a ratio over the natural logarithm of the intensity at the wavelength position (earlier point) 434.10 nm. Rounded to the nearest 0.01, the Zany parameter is 1.05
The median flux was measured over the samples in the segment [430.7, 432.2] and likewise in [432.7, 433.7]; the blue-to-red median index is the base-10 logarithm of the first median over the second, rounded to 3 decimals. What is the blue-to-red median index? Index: -0.024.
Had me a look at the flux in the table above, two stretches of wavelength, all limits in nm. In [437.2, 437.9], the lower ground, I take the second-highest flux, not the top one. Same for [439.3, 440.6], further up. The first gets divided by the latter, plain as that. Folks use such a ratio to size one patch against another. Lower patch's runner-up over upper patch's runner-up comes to 0.95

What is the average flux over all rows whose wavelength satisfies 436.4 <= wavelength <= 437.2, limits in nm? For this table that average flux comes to 26.5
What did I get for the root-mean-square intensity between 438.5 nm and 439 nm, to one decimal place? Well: 22.2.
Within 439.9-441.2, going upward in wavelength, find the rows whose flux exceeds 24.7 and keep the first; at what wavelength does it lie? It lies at 439.95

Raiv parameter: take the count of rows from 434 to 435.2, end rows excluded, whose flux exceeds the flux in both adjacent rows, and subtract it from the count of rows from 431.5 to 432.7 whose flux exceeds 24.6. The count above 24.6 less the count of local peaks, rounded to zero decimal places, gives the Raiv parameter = 2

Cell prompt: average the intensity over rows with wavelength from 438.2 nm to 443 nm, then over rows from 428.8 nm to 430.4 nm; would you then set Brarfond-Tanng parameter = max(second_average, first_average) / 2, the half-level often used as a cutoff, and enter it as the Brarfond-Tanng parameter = 12.7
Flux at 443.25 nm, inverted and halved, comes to 0.0190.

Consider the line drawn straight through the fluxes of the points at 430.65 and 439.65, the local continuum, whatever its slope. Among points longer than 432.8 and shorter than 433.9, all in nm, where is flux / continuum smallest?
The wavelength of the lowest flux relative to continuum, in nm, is 433.80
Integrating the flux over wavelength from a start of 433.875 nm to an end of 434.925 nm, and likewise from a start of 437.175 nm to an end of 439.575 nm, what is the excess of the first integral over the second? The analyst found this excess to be -33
